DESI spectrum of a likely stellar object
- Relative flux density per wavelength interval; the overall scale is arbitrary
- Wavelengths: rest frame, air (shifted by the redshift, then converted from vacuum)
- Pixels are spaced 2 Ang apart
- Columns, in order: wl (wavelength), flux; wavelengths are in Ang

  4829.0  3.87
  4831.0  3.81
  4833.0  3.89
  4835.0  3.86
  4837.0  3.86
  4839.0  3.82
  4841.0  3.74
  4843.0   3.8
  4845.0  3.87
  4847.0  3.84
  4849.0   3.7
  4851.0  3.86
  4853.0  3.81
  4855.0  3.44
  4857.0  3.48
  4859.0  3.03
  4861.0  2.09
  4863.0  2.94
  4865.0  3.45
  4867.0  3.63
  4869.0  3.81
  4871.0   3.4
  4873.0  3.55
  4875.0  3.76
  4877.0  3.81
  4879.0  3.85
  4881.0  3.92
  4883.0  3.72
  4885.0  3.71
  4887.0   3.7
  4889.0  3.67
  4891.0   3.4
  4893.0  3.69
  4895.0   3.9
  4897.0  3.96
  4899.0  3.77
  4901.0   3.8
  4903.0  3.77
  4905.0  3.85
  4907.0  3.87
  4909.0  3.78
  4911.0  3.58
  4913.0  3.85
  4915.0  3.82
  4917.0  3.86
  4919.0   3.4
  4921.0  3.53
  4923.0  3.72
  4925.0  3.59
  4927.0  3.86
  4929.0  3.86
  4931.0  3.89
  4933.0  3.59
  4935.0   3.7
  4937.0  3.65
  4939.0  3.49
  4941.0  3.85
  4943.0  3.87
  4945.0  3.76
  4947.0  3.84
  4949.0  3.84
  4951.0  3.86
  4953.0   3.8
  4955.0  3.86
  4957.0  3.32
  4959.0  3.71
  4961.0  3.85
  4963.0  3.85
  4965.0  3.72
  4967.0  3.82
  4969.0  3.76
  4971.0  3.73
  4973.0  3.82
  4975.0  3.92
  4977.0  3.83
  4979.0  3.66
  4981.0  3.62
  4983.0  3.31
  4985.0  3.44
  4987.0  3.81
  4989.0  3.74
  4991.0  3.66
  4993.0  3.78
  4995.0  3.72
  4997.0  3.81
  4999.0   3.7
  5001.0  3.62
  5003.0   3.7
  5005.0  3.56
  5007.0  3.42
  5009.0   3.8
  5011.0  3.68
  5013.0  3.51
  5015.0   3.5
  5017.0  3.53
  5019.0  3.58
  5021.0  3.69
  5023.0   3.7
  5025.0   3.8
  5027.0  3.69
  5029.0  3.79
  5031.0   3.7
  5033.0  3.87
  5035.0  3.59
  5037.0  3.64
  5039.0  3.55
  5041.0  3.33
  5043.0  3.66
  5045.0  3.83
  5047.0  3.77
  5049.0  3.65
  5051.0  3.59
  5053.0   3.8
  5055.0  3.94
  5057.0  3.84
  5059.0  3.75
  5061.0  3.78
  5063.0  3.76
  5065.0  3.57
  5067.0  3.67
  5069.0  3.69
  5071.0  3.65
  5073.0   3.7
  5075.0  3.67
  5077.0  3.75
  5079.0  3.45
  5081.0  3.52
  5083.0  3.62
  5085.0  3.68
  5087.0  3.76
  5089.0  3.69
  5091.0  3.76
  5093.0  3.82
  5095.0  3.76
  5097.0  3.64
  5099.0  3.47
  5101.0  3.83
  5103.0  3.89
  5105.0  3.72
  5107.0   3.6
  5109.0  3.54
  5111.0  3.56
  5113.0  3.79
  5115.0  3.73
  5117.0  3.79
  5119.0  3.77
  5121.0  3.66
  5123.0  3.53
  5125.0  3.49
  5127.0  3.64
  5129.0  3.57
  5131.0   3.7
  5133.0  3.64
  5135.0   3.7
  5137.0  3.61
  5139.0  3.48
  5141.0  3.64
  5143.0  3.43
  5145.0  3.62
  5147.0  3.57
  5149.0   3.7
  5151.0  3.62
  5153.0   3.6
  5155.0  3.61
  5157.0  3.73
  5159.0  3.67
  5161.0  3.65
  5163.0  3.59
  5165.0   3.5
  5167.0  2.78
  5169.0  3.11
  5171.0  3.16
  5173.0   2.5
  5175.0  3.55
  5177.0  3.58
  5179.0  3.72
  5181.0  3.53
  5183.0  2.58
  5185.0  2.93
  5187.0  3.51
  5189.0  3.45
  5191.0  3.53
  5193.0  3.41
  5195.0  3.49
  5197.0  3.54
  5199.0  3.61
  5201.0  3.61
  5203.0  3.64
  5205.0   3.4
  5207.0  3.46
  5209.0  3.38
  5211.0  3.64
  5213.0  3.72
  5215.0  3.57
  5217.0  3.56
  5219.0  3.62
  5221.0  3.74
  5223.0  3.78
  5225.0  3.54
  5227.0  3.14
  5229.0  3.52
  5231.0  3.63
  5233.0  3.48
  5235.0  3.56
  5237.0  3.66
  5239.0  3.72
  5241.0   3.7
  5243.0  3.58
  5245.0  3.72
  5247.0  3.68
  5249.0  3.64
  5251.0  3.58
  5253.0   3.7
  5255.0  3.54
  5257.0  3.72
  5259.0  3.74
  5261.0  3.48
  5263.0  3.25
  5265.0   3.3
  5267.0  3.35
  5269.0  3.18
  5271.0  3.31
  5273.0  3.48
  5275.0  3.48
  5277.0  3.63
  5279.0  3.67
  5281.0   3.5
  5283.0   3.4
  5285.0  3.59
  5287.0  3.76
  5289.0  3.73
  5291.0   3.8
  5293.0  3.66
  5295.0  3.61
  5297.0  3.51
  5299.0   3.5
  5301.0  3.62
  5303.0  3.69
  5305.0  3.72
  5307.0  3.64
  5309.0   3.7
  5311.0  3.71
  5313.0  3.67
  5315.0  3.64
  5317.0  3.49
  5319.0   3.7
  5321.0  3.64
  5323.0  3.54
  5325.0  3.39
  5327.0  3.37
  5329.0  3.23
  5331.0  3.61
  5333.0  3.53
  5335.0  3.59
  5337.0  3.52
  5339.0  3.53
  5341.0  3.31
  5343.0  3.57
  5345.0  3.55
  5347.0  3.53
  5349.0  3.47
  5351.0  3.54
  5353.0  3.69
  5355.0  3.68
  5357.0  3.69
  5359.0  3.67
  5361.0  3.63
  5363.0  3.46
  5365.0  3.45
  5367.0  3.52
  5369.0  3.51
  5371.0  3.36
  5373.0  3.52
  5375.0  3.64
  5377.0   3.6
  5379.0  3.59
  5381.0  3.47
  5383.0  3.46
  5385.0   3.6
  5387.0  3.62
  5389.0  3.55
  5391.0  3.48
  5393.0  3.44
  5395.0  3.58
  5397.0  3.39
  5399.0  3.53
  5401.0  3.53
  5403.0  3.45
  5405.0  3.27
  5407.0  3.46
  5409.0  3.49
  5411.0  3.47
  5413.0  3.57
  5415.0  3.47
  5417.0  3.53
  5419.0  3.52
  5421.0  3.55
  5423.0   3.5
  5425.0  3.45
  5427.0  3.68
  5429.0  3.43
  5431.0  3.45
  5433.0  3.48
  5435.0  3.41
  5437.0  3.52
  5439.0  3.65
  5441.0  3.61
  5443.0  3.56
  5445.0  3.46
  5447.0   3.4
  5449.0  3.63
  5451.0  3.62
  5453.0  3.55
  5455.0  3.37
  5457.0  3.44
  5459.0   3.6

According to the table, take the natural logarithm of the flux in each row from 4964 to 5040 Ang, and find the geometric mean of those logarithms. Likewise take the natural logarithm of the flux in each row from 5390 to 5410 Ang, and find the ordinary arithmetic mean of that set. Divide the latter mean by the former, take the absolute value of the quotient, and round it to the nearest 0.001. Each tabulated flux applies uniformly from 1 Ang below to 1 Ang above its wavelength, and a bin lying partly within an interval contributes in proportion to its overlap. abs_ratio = 0.954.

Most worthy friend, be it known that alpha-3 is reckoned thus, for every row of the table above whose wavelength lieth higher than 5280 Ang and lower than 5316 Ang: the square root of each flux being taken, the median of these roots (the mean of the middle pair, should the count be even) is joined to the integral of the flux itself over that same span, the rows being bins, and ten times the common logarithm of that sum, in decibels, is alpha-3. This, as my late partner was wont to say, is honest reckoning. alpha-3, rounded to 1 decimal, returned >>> 21.2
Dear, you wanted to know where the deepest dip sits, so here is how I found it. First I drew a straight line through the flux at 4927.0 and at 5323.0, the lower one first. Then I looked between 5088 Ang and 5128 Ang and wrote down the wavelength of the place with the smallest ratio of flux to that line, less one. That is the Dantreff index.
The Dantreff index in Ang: 5099.0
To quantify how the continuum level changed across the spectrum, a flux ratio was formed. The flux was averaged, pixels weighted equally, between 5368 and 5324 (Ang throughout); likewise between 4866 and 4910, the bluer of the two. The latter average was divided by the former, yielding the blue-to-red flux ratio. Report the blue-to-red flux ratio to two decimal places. 1.06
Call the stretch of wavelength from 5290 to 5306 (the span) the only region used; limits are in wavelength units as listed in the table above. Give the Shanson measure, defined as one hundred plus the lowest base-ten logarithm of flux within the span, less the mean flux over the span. 96.9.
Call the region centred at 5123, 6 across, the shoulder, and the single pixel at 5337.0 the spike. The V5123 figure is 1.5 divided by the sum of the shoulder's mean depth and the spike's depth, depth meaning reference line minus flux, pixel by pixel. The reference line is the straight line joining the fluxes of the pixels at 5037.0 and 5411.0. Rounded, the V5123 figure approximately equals 61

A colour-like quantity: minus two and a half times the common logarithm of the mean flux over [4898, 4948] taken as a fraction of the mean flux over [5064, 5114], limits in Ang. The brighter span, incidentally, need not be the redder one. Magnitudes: -0.02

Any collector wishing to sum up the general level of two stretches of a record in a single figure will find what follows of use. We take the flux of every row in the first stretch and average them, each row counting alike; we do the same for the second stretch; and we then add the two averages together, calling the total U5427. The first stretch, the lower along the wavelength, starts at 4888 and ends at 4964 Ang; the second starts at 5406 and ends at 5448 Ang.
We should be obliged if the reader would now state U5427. 7.25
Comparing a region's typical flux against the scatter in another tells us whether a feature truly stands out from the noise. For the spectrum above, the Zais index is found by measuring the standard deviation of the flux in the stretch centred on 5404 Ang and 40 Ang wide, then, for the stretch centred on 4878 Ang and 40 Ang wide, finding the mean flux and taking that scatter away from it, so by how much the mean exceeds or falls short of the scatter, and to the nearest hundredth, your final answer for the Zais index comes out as 3.47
